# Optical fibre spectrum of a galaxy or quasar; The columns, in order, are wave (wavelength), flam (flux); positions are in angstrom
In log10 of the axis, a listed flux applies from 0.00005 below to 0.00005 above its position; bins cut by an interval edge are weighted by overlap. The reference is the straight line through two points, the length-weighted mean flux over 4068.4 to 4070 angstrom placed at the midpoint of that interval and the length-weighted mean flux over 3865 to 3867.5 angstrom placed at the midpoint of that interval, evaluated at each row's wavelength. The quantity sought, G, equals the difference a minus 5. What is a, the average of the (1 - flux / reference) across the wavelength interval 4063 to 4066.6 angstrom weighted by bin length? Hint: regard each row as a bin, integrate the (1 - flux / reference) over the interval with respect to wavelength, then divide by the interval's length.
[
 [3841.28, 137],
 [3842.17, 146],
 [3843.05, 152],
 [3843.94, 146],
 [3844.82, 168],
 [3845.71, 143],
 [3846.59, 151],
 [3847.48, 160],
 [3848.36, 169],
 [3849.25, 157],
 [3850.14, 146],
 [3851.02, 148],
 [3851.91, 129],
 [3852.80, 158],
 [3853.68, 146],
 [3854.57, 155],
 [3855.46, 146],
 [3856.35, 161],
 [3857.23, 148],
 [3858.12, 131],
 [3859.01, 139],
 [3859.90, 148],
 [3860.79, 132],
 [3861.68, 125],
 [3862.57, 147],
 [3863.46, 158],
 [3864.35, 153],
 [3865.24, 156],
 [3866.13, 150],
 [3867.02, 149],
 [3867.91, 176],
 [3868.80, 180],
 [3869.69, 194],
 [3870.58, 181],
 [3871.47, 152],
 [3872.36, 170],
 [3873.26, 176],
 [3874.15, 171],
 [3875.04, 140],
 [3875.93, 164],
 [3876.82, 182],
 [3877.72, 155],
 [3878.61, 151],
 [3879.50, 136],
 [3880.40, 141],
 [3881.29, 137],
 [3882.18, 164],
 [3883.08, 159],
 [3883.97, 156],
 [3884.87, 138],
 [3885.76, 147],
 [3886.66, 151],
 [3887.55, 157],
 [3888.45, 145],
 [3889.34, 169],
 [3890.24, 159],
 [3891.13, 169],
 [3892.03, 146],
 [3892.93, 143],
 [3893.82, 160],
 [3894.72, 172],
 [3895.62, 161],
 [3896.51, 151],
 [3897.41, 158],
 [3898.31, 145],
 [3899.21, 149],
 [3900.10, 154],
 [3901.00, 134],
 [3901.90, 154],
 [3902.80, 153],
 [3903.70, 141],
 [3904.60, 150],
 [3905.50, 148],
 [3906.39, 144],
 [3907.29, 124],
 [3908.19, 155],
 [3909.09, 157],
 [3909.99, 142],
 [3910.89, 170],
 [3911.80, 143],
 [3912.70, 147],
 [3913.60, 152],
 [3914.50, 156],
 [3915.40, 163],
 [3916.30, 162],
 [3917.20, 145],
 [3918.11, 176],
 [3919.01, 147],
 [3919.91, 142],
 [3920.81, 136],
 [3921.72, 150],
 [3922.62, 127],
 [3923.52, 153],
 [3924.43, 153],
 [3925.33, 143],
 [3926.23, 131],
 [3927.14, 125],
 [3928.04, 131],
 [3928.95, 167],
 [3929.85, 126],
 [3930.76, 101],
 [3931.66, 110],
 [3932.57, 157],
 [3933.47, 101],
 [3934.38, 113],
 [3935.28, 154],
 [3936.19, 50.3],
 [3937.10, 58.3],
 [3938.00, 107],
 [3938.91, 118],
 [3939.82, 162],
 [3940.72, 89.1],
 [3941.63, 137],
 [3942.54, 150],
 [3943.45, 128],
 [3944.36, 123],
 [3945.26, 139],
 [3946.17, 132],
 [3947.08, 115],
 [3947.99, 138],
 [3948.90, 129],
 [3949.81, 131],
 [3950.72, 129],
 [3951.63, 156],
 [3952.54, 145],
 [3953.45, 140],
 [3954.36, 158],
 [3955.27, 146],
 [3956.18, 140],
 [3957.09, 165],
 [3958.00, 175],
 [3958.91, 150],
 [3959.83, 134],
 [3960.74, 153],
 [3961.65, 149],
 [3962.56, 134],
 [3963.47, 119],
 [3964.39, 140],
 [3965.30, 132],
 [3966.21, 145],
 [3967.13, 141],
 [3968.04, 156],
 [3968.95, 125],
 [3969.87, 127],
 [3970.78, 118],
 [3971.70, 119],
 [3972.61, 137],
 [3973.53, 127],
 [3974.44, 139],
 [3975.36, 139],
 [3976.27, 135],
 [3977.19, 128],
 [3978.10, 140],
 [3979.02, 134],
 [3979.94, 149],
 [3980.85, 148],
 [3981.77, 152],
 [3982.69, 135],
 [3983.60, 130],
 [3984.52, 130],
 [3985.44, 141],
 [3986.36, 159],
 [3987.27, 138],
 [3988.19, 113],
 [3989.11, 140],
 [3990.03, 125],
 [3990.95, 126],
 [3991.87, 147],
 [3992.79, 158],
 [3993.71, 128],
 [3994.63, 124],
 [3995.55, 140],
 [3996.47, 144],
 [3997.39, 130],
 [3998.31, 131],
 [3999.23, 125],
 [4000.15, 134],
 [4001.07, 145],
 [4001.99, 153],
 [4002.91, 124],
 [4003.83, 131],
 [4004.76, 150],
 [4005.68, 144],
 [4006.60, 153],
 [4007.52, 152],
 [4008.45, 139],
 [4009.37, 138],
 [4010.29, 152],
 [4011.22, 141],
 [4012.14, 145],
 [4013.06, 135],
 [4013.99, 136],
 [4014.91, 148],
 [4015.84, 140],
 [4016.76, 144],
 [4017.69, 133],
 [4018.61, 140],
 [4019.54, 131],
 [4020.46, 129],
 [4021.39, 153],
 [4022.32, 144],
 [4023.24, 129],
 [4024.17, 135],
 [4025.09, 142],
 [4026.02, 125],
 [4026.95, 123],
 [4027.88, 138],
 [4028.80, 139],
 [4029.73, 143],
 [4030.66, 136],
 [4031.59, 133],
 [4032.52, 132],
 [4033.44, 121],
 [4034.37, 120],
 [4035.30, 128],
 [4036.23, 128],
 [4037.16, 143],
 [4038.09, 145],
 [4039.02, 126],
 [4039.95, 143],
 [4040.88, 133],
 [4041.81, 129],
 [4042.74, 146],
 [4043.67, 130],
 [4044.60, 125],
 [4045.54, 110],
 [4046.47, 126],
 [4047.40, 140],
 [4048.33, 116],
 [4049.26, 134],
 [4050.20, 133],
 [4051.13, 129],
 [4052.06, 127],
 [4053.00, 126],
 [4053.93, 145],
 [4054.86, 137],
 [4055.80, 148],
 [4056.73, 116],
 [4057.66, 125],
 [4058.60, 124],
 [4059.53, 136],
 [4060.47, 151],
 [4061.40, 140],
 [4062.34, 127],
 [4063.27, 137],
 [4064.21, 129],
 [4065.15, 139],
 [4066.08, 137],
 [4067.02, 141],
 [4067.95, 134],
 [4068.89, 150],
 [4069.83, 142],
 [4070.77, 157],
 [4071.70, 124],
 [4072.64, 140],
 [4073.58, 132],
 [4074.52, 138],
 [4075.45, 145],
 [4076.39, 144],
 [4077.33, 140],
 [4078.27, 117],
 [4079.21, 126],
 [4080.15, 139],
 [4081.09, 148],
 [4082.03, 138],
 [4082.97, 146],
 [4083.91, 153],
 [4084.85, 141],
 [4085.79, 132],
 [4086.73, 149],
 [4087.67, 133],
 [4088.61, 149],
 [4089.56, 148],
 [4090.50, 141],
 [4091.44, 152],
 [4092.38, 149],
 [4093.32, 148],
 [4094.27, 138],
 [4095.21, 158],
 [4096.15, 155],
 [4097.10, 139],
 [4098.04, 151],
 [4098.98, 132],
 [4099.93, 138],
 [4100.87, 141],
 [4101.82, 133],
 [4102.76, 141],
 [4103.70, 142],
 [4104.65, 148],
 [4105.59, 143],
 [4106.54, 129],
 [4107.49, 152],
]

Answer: -4.93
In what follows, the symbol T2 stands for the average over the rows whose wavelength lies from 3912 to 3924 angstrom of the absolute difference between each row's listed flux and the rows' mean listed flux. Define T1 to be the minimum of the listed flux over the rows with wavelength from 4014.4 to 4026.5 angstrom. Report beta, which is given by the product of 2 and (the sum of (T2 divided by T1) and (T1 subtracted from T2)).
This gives -232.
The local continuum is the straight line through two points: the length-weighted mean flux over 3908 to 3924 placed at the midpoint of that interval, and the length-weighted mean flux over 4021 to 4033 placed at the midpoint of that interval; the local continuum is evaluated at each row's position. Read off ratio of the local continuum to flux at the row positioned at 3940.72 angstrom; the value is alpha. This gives 1.659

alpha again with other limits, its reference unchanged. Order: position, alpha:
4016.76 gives 0.956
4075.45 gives 0.895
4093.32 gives 0.860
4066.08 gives 0.956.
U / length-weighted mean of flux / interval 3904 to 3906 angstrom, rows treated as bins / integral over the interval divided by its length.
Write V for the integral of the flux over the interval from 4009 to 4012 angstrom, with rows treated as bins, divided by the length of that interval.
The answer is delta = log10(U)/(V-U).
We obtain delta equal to -0.45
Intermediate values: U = 149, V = 144.0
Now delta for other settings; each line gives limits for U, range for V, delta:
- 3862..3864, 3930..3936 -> -0.07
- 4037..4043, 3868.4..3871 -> 0.04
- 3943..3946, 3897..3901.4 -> 0.12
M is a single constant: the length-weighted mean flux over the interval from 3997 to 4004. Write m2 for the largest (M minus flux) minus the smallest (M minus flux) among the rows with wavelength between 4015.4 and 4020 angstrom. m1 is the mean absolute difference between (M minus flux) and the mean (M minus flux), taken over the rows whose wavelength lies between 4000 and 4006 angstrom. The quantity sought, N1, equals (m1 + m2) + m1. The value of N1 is 31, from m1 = 9.0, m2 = 13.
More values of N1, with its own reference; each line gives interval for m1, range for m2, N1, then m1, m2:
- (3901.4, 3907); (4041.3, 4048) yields 44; 4.0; 36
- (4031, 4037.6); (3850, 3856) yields 41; 5.8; 29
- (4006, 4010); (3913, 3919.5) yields 45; 7.0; 31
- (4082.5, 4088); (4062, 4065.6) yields 26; 7.0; 12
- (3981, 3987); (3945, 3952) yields 60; 9.6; 41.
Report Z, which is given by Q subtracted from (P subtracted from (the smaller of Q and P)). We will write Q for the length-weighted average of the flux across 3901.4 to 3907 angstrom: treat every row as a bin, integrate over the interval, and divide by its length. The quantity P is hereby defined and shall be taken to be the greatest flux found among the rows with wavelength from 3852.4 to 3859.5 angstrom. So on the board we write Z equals -161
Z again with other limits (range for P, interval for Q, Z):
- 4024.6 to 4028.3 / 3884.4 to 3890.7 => -152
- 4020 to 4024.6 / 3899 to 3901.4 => -153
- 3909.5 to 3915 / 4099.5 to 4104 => -170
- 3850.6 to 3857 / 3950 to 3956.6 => -161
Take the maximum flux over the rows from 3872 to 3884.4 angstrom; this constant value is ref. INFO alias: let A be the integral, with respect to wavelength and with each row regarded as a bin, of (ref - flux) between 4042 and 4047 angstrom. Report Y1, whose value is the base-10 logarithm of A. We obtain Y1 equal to 2.4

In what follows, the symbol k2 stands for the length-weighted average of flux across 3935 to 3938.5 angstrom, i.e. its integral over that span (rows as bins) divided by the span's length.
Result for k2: 90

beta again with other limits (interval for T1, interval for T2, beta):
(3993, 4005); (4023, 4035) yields -235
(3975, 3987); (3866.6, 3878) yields -230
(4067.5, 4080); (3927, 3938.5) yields -182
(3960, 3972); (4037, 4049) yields -217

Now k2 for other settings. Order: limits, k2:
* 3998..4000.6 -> 130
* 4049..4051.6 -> 132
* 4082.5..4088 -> 143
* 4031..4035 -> 127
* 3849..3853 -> 146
